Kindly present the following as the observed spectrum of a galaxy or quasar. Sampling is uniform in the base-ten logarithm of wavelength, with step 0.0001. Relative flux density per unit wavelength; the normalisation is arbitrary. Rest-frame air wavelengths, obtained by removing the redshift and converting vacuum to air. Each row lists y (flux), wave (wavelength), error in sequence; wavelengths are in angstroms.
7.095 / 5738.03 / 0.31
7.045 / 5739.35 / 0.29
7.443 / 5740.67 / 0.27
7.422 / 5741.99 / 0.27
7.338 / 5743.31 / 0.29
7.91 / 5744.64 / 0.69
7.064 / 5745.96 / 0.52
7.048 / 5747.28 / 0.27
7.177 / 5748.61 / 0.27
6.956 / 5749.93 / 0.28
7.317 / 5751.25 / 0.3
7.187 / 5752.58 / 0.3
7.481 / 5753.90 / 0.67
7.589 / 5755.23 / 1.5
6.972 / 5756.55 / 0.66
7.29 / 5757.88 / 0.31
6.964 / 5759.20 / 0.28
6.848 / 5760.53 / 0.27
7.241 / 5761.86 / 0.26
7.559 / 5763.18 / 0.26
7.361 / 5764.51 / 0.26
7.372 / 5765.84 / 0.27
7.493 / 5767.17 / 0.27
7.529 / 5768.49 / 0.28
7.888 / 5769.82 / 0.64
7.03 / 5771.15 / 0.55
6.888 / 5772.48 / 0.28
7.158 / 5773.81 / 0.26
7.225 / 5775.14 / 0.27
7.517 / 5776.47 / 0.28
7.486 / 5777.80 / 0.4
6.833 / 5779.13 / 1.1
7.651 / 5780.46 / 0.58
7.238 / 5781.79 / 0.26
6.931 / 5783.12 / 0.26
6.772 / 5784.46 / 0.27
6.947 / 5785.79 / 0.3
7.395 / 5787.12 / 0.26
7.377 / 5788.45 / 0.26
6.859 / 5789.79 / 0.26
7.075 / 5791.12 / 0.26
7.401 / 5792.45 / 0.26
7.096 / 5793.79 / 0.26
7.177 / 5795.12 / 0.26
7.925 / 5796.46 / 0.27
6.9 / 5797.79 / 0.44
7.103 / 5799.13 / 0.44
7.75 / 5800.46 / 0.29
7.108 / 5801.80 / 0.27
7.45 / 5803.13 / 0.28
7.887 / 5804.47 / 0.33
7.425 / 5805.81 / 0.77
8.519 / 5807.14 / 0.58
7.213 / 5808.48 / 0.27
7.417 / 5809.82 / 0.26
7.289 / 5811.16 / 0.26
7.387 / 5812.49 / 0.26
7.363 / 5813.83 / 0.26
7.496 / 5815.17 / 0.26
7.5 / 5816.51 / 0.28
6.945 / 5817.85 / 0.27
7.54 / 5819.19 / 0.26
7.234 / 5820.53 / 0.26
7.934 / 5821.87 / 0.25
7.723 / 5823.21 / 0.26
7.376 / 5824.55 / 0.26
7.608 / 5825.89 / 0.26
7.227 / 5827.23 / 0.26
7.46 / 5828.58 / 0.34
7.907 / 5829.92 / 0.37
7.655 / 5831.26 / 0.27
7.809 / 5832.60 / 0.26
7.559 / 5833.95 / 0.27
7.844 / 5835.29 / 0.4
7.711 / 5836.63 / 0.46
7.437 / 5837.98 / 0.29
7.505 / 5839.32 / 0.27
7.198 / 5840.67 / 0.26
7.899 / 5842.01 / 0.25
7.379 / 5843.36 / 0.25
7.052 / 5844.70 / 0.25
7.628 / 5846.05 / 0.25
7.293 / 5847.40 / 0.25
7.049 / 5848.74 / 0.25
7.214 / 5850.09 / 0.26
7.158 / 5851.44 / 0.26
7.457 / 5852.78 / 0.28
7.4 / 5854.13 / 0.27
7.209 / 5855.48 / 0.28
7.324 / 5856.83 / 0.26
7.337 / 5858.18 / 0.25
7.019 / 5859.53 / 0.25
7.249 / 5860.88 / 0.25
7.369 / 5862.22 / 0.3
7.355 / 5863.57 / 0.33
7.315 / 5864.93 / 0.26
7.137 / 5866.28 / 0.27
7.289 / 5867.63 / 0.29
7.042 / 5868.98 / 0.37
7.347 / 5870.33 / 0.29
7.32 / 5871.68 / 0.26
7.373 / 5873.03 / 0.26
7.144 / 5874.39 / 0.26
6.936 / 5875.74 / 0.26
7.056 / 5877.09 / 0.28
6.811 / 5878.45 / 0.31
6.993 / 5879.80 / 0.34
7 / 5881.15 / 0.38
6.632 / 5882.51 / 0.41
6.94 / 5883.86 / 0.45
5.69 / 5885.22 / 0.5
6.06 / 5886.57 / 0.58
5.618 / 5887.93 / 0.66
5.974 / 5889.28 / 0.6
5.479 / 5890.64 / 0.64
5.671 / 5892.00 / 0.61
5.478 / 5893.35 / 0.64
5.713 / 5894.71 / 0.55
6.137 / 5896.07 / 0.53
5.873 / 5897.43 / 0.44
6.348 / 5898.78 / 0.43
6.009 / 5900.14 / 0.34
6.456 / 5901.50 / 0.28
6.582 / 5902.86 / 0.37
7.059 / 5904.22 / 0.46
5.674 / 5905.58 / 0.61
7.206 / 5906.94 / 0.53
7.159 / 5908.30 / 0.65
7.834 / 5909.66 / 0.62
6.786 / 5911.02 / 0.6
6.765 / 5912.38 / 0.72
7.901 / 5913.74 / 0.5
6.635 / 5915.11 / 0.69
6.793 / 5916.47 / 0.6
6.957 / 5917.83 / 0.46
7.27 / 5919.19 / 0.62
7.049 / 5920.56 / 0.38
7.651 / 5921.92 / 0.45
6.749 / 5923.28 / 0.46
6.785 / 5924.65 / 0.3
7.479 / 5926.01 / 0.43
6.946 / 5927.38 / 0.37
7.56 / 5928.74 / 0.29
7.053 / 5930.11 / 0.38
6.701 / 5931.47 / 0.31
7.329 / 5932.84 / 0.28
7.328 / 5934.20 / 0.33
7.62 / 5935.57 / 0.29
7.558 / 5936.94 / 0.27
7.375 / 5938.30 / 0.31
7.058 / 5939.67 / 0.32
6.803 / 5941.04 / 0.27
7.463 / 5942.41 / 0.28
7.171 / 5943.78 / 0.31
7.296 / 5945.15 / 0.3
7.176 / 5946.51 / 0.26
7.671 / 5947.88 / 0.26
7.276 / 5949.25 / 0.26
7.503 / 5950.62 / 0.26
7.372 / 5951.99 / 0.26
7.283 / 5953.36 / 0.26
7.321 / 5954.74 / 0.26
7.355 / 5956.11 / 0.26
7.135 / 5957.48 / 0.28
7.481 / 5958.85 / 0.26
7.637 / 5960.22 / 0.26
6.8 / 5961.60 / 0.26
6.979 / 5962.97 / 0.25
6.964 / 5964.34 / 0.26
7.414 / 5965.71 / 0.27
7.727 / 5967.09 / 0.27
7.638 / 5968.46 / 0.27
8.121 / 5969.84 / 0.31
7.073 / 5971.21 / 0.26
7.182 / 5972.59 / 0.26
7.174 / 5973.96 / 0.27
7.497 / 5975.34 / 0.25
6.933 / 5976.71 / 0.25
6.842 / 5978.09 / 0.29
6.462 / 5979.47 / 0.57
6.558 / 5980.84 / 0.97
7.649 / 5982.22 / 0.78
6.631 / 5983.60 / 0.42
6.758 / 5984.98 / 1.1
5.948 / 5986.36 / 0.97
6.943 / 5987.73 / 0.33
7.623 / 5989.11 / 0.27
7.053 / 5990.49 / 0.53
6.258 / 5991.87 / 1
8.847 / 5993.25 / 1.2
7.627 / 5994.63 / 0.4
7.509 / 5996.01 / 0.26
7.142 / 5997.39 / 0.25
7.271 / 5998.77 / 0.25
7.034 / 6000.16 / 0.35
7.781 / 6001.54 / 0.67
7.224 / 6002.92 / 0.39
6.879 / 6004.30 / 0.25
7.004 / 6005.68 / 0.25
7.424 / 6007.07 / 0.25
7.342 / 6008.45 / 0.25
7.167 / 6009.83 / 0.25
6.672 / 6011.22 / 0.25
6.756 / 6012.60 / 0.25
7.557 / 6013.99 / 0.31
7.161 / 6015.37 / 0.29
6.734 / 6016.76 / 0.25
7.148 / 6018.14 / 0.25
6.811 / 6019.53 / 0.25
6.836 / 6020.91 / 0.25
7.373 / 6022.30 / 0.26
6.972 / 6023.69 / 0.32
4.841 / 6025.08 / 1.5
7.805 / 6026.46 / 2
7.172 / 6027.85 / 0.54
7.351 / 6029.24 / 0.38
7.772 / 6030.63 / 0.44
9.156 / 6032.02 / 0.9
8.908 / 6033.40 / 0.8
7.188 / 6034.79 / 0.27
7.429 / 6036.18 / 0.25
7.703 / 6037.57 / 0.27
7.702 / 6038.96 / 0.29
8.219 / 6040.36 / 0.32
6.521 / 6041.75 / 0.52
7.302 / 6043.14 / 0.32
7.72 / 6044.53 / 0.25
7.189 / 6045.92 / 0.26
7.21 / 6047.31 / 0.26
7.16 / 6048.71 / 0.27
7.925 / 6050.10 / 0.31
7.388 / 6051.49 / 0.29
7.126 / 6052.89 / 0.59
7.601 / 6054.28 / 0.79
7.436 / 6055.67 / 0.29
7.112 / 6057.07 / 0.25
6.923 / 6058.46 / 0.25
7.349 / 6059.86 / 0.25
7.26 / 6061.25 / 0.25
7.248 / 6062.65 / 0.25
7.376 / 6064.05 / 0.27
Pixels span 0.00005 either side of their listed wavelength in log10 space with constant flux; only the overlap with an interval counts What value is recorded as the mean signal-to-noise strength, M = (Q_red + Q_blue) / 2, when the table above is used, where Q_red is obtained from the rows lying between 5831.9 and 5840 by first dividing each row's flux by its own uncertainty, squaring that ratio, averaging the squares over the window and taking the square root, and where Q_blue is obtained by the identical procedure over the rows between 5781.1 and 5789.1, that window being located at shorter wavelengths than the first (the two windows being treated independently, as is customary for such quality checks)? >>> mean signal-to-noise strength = 25.9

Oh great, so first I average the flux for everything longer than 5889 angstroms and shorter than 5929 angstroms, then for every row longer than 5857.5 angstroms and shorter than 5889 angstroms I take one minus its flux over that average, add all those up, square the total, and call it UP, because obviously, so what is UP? 1.0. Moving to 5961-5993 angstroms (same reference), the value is 1.8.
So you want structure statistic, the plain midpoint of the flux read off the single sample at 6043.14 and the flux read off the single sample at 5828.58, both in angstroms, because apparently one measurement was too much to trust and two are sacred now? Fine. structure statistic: 7.4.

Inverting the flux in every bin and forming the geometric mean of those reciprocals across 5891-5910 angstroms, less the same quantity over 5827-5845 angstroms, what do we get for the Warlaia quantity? 0.025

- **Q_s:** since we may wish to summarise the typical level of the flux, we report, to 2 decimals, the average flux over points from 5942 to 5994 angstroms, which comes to 7.22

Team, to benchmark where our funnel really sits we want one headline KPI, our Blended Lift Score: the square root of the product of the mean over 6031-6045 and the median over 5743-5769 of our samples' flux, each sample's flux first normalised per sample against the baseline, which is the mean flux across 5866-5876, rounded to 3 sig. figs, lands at 1.05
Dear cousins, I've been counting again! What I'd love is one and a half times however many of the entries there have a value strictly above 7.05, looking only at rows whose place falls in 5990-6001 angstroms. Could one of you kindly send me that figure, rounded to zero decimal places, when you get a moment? 9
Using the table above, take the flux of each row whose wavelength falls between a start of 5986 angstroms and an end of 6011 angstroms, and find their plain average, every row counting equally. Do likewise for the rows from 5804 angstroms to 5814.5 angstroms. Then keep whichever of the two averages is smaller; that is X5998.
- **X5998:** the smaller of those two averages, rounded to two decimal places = 7.23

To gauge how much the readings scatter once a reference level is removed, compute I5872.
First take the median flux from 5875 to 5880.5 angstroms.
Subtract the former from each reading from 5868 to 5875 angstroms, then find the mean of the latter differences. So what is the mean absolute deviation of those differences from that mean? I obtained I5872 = 0.122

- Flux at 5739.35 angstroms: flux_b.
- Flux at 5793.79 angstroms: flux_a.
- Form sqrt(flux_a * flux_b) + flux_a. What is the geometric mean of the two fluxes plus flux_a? 14.2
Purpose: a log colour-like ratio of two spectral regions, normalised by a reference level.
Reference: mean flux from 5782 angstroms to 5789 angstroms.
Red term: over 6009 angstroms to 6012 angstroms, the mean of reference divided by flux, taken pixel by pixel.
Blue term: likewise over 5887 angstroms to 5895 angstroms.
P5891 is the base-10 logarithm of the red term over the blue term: -0.087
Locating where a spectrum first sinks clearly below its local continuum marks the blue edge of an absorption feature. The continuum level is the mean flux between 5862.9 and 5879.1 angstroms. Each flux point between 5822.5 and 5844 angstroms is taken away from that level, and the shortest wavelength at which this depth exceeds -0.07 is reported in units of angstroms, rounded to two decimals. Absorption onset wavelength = 5827.23 angstroms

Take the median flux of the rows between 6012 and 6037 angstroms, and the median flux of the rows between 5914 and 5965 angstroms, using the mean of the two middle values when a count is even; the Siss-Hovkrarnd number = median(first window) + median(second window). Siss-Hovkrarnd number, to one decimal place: 14.5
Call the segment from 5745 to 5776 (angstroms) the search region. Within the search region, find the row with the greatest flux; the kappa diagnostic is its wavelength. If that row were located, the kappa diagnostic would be 5769.82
